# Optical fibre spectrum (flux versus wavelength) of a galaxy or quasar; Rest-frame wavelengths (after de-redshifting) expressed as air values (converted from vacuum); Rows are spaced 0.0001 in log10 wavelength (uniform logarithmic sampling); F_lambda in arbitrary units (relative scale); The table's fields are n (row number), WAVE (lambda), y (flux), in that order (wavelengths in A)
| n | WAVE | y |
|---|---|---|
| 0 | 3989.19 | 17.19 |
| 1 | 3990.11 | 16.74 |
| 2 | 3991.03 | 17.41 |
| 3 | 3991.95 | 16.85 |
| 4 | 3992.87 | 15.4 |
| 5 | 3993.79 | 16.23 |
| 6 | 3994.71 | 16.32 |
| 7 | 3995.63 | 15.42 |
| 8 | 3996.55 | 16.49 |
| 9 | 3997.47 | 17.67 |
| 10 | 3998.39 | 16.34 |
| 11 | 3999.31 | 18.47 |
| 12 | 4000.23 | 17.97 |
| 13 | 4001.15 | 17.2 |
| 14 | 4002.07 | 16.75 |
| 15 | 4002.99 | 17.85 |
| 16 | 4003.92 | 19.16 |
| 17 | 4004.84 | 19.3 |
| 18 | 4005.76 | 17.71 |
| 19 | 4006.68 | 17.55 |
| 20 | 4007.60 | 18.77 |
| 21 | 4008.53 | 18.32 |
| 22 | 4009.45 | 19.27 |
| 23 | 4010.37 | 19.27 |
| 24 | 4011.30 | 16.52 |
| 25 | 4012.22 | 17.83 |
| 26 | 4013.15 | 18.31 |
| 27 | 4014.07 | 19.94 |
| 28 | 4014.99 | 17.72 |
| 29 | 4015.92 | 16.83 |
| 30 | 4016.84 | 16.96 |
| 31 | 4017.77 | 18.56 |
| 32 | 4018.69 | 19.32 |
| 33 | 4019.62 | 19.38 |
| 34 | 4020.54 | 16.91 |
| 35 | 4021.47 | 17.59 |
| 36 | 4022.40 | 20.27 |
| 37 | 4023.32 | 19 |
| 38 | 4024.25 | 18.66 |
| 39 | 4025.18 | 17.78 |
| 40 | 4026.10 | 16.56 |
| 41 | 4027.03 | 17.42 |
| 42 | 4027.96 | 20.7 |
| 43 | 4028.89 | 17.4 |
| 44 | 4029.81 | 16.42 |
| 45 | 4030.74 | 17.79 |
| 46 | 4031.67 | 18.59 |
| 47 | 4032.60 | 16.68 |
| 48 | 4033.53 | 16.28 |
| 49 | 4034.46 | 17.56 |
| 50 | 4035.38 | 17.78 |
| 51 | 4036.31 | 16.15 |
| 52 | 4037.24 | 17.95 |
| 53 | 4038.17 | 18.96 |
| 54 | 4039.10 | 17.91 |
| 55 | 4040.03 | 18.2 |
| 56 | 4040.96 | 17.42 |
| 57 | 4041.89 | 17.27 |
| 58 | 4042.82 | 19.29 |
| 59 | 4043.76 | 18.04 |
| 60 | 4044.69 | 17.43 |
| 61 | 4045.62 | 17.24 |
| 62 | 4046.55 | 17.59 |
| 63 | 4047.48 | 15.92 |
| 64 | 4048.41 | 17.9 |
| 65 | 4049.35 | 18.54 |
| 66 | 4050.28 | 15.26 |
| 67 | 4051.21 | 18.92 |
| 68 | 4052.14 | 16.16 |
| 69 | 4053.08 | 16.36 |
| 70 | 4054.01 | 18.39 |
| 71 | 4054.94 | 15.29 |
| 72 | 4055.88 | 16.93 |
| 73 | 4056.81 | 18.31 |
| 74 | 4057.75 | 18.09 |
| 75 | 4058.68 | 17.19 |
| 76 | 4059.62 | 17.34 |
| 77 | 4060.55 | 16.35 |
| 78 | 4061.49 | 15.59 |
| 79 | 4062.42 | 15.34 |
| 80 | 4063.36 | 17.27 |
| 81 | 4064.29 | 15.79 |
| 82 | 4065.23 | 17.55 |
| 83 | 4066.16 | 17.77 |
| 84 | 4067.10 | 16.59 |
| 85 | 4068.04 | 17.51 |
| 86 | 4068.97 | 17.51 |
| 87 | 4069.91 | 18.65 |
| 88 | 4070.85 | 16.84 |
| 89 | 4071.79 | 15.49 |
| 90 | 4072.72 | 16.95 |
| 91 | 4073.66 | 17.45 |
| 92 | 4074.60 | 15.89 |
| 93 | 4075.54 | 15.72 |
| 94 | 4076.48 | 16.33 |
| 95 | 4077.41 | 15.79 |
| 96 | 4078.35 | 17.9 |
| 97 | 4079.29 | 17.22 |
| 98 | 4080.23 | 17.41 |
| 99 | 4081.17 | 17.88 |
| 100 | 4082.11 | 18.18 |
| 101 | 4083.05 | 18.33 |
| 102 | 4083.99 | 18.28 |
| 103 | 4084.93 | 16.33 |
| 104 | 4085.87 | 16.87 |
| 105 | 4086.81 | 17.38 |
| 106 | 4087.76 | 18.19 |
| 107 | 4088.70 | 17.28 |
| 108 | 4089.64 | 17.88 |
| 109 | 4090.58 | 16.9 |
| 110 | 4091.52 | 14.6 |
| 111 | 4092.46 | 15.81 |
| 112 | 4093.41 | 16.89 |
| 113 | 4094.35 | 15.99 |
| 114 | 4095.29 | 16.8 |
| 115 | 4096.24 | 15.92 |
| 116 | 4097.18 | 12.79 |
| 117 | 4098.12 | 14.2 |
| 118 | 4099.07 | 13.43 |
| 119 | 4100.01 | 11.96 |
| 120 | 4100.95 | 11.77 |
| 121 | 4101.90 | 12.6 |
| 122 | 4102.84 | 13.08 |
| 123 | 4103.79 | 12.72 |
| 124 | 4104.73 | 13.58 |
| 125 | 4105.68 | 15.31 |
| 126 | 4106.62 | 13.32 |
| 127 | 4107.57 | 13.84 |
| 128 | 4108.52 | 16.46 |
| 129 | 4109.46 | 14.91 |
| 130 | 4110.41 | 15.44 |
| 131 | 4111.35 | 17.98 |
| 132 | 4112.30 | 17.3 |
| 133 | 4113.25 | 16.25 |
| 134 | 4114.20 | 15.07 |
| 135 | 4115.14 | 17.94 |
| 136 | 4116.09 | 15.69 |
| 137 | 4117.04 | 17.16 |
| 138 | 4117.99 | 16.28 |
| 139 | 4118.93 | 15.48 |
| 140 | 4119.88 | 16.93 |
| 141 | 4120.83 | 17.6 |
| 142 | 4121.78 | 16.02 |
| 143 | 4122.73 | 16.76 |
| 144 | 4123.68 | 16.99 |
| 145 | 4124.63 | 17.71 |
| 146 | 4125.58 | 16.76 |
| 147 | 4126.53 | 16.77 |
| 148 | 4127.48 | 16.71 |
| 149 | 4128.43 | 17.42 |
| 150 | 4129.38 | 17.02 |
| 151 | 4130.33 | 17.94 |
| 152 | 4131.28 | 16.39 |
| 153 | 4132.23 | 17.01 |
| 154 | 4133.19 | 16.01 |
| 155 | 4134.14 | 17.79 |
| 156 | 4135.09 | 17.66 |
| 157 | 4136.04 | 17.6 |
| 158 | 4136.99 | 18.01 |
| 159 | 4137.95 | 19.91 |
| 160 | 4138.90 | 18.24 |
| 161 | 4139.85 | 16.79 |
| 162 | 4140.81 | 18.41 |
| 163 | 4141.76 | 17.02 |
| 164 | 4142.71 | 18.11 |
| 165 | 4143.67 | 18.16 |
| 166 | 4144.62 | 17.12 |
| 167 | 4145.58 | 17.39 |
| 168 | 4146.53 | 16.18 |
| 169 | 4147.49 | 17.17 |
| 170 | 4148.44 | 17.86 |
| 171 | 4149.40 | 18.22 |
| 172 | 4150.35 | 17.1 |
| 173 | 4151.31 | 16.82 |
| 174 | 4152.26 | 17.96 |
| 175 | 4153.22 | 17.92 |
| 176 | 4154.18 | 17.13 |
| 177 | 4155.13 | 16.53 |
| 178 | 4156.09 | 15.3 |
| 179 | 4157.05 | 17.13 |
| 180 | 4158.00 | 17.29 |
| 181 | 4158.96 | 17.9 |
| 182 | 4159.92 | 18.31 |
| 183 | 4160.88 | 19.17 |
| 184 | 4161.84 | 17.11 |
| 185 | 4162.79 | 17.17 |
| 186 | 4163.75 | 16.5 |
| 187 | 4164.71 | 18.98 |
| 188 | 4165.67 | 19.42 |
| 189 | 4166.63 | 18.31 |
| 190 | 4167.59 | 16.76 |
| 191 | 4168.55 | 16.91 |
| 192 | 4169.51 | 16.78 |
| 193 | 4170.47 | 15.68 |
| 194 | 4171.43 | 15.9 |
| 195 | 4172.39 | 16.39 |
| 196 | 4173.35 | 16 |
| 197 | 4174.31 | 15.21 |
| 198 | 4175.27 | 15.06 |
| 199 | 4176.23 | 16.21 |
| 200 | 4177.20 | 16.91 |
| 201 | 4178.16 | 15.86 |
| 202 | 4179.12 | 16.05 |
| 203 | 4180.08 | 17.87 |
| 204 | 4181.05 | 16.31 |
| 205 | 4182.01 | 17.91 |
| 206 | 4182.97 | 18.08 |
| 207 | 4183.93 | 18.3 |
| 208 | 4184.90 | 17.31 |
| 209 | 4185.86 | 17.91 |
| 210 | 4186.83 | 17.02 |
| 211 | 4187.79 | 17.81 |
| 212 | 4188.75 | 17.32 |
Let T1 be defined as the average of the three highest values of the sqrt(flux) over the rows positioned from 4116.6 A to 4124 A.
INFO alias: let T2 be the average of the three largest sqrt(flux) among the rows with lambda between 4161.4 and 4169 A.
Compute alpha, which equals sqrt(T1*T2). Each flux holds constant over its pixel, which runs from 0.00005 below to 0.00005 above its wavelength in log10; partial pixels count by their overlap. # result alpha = 4.25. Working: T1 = 4.15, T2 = 4.35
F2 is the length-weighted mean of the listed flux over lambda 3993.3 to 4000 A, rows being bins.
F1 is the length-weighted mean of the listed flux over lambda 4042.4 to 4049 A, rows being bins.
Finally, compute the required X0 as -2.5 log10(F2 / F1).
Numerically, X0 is 0.055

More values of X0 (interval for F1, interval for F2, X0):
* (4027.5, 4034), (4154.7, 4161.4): 0.020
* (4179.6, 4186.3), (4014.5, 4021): -0.019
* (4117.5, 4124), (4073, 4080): -0.005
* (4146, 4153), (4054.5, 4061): 0.018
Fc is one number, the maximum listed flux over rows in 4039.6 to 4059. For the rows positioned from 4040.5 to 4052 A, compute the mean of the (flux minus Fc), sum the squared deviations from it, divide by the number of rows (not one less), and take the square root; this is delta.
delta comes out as 1.09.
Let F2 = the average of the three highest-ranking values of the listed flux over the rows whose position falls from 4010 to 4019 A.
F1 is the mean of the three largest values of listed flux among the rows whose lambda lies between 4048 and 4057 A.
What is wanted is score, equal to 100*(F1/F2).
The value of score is 95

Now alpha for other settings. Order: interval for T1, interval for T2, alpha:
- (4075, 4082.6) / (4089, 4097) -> 4.20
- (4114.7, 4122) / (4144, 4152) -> 4.21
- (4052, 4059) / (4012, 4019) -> 4.33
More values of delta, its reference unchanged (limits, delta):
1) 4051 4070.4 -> 1.06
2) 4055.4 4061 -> 0.67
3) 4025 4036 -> 1.15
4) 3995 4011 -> 1.11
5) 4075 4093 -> 1.03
